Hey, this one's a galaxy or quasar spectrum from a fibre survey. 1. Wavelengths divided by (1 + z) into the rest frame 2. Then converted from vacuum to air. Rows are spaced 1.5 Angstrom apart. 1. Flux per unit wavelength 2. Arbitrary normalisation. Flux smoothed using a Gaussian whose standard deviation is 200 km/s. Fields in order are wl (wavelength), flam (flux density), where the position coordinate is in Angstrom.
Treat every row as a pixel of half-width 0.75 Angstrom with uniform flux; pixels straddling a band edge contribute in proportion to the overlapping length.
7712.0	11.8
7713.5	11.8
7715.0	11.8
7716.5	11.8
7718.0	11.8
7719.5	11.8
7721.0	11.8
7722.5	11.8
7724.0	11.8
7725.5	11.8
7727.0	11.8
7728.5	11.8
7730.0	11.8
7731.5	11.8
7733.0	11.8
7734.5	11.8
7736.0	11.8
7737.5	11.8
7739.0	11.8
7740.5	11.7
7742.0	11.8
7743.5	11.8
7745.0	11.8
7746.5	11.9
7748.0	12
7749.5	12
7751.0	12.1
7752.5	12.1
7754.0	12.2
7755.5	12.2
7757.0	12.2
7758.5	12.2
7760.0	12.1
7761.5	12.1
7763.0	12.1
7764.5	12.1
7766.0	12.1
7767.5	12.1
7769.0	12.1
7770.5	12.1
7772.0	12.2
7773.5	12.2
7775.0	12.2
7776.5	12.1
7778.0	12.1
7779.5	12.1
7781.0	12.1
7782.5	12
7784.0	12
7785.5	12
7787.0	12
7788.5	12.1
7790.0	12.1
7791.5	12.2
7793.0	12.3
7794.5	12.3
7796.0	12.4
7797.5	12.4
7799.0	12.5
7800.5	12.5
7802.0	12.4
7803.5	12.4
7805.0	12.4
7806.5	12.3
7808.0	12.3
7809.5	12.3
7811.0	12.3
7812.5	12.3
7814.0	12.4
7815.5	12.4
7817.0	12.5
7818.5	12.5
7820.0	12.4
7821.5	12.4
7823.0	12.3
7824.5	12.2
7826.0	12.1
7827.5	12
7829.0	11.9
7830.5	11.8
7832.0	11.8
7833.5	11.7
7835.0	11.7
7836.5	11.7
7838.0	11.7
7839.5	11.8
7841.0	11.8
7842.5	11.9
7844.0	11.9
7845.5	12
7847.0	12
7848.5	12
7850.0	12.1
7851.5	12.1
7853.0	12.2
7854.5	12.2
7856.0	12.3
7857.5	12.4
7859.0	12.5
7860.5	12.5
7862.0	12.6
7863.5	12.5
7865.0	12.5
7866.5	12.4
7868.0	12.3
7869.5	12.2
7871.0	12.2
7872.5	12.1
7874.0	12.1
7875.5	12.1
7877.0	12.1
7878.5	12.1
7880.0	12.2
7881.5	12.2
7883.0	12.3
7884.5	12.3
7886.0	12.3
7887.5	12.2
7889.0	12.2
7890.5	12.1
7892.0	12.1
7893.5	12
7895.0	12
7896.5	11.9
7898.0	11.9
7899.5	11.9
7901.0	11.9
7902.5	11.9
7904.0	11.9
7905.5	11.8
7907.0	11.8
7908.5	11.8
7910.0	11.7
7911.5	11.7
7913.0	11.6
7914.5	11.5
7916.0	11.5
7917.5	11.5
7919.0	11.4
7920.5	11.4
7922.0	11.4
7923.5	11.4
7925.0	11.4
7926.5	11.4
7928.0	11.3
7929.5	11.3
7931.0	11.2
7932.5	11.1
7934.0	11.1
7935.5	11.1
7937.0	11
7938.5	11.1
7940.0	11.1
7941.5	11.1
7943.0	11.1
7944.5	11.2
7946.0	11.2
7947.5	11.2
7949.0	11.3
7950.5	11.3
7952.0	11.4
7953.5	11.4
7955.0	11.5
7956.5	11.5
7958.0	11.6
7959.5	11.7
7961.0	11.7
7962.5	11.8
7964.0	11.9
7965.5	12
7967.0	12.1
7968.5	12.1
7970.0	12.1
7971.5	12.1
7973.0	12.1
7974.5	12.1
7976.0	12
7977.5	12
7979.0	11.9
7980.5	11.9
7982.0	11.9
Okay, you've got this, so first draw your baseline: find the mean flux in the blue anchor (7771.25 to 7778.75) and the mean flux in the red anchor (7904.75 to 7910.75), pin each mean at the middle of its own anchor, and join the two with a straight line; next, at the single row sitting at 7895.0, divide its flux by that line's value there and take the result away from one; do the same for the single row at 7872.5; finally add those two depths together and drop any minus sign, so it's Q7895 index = 0.035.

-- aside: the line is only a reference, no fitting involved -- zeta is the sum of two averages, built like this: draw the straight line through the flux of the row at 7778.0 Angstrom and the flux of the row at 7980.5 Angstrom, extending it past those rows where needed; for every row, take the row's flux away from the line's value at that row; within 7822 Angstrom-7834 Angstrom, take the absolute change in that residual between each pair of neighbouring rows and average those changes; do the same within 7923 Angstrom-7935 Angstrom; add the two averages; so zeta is 0.13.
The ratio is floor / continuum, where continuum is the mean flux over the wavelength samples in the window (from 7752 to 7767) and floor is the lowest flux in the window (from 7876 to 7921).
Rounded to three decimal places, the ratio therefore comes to 0.939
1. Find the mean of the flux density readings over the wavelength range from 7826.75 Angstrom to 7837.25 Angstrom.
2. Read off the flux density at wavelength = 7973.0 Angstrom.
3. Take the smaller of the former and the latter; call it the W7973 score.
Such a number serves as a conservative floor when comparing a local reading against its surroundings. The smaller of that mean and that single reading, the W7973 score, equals 11.8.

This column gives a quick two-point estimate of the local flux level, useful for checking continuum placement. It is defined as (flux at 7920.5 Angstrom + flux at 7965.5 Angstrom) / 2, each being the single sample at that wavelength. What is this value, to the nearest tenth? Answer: 11.7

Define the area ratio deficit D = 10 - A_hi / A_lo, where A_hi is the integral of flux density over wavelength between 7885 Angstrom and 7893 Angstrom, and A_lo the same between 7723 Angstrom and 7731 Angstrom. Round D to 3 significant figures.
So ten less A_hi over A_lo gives 8.97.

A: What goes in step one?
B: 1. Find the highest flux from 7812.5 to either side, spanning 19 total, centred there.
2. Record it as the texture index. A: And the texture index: 12.5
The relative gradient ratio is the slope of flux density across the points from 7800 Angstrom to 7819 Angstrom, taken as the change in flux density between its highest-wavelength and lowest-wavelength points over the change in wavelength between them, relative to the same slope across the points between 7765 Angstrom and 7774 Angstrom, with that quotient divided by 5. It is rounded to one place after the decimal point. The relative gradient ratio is 0.0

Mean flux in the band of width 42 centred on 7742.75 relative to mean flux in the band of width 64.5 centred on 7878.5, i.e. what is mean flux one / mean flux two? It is 0.98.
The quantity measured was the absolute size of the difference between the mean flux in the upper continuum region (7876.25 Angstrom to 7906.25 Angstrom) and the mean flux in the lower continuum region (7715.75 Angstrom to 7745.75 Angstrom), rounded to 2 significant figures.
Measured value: 0.27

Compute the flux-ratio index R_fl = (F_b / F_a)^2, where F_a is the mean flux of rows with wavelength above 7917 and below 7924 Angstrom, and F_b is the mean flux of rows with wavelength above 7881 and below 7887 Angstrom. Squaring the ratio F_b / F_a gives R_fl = 1.16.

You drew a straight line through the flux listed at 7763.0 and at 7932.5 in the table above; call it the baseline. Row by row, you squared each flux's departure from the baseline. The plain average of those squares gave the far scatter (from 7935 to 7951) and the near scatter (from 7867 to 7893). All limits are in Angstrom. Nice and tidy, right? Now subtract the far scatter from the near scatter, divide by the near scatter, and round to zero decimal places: 1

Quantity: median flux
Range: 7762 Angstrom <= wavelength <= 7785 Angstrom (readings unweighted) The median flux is 12.1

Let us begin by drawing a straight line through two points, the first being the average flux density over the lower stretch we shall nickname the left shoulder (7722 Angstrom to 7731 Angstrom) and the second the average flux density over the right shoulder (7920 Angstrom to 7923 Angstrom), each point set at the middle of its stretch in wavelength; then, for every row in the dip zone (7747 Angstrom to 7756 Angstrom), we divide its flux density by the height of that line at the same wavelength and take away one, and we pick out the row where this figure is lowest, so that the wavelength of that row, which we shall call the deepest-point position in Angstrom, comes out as 7748.0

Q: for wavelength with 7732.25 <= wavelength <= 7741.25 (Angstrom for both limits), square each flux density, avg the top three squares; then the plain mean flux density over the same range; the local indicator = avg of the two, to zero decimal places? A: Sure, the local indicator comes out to 76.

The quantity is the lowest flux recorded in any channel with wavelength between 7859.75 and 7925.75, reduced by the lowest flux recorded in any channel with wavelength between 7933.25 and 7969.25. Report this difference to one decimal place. 0.4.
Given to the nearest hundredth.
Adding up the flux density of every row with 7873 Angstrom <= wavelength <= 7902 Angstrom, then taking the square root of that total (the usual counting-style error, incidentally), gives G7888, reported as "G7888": 15.16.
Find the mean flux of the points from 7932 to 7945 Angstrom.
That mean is 11.1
